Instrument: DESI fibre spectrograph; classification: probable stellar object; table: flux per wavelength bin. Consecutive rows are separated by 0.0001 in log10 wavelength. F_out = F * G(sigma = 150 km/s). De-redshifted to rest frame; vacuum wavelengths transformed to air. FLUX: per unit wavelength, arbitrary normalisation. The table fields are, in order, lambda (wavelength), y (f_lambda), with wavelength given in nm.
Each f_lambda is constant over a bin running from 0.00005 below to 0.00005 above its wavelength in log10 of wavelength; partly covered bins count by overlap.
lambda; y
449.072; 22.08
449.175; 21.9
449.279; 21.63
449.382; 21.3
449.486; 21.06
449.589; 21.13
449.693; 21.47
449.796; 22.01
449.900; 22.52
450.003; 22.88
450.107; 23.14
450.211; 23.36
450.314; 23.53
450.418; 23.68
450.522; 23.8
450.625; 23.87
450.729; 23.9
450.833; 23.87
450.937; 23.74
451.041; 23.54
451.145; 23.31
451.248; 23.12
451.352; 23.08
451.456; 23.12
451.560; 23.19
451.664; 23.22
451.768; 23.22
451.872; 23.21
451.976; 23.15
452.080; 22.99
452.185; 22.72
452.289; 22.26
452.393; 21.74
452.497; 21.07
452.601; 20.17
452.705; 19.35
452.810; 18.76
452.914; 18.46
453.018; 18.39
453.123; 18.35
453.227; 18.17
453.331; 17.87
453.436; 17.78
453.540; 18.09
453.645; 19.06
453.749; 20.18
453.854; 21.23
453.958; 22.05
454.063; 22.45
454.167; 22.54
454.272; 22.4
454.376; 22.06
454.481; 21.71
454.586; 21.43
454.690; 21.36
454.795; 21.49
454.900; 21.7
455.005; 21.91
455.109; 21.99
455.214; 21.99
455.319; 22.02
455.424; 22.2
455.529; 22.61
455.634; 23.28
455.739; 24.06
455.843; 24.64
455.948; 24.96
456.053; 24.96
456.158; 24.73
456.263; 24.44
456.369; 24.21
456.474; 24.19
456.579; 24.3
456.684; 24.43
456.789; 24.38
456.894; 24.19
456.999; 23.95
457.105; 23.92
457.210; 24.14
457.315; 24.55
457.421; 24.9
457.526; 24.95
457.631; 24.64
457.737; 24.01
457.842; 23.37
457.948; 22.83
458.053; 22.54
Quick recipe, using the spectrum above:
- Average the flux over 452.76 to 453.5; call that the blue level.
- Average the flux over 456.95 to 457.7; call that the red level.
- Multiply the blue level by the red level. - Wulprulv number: 446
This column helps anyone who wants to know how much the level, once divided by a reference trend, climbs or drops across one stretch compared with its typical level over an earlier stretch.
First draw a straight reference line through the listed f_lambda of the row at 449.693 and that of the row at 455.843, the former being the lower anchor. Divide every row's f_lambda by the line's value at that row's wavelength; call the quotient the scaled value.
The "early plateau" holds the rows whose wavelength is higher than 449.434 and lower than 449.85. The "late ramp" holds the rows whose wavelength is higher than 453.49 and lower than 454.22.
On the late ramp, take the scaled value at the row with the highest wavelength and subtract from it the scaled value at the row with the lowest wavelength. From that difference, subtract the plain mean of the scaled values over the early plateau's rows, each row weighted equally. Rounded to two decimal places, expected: -0.82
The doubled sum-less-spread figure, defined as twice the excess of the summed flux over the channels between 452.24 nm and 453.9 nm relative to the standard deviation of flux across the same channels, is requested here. 619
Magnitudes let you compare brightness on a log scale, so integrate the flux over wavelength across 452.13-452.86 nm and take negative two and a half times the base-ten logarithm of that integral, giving -2.96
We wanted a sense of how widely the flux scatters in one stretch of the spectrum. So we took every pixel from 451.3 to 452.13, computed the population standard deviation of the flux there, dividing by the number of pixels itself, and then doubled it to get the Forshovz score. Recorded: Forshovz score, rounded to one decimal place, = 0.2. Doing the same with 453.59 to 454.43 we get 2.4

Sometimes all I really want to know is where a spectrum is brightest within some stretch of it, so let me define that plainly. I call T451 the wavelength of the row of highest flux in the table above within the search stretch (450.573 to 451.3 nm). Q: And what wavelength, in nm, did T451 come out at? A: 450.729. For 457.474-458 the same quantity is 457.526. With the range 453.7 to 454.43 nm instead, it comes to 454.167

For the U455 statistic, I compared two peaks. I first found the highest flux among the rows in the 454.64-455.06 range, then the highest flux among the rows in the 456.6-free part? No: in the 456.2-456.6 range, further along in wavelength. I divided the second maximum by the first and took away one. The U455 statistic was 0.115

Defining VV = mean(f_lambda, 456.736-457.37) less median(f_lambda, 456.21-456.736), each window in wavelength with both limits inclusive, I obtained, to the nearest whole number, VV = 0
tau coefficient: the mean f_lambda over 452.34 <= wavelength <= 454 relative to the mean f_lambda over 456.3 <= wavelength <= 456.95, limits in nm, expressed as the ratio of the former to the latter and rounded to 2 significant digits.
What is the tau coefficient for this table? 0.80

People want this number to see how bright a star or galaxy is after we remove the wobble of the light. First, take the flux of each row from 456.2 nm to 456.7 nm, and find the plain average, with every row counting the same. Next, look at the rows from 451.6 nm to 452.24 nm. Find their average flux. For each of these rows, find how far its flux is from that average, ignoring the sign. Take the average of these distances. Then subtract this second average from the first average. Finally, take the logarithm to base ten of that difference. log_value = 1.38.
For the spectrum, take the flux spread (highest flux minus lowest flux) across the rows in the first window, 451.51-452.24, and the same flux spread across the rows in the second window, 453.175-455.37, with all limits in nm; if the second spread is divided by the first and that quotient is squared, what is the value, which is 91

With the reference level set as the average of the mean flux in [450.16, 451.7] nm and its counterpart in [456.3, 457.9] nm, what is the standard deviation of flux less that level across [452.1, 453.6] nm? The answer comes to 1.7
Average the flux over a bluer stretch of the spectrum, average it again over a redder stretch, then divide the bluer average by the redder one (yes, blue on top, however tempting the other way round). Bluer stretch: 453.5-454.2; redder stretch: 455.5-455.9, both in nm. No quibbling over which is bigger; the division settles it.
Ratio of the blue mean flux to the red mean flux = 0.88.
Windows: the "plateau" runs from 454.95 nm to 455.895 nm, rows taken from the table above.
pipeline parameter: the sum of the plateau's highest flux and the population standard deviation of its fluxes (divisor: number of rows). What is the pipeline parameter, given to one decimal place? 25.6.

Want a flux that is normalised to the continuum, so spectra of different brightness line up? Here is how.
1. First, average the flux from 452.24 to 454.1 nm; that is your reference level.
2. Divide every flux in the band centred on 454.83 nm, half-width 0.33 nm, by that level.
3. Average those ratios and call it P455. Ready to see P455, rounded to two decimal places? 1.10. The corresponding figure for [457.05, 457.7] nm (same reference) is 1.24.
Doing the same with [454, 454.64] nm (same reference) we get 1.12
